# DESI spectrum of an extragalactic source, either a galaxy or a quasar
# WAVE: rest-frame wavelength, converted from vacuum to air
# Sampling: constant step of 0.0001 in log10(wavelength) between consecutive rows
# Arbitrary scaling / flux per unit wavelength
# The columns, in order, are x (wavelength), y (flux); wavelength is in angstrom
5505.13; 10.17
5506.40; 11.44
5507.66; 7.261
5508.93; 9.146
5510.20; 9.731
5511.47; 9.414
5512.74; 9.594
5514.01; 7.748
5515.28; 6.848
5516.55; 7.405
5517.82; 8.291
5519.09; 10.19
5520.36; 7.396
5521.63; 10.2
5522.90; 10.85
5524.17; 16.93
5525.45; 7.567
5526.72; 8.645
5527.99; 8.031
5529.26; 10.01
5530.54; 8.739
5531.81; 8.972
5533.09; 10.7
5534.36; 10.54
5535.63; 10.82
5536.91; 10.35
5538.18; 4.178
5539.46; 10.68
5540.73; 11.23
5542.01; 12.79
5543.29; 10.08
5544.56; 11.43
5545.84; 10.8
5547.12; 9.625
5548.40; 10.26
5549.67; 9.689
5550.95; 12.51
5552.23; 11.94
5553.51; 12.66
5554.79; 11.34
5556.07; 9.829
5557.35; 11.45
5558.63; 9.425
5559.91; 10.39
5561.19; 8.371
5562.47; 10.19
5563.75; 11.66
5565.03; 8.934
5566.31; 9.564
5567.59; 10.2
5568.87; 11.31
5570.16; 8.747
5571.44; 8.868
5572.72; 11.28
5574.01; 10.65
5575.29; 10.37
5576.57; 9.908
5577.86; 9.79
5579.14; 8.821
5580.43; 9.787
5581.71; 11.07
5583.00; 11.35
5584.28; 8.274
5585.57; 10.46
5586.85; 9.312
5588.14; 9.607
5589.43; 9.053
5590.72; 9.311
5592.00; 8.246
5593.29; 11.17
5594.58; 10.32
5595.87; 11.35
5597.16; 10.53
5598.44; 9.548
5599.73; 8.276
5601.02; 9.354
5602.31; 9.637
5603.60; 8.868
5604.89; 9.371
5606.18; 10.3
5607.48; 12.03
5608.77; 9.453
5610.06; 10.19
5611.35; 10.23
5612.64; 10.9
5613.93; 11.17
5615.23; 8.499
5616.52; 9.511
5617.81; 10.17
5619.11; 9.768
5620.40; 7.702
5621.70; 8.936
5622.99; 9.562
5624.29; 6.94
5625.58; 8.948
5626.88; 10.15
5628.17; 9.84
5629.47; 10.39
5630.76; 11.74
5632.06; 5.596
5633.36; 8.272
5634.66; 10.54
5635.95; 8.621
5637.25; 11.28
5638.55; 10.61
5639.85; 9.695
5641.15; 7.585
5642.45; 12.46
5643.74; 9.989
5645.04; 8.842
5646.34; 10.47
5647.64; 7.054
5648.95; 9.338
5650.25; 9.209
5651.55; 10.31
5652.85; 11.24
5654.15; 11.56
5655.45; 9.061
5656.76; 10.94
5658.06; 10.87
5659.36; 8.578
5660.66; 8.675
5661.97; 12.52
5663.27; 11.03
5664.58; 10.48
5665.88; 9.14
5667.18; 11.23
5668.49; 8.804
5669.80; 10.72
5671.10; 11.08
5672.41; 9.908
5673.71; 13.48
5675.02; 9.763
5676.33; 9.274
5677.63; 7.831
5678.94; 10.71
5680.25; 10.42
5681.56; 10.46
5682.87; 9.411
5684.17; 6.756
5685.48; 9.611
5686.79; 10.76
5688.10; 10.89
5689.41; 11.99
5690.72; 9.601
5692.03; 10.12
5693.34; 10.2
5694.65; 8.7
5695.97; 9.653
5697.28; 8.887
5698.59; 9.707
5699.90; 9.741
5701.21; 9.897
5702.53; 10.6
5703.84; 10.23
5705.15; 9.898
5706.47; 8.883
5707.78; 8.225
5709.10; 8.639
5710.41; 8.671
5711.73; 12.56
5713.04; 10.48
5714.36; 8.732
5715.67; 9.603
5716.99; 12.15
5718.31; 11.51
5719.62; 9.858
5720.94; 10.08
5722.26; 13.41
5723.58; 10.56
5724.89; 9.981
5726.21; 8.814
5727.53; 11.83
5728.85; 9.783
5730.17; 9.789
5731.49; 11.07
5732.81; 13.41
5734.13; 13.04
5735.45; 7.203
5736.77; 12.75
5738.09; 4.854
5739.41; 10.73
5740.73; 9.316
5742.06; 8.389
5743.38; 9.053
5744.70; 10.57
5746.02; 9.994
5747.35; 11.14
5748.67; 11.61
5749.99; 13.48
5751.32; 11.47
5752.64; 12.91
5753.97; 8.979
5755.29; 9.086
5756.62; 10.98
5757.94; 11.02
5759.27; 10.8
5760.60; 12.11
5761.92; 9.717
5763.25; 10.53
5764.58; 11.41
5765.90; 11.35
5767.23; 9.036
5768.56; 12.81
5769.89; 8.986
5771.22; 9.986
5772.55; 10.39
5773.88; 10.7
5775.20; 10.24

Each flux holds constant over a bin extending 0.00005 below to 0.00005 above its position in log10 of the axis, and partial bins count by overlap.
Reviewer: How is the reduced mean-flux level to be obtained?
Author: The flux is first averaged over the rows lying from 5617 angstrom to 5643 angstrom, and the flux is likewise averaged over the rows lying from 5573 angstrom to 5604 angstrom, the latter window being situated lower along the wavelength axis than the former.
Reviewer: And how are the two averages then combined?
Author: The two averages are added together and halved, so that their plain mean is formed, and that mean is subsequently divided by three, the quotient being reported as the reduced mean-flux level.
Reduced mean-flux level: 3.21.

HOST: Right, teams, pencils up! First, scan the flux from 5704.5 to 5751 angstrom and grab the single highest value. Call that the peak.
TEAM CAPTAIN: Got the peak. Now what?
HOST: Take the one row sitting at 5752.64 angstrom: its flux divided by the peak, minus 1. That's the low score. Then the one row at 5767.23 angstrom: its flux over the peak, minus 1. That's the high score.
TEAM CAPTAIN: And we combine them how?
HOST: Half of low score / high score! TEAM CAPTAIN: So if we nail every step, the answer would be 0.1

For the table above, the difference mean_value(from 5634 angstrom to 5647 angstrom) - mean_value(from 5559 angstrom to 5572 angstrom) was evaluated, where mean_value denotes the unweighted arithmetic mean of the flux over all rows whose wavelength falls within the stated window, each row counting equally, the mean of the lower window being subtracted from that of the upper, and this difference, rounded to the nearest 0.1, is 0.2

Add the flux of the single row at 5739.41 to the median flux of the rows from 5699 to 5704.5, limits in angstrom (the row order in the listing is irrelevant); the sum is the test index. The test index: 20.8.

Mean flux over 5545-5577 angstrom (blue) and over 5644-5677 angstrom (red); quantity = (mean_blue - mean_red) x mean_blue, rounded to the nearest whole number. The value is 3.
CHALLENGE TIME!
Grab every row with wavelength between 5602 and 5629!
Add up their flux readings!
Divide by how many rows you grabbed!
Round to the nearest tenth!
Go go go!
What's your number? 9.6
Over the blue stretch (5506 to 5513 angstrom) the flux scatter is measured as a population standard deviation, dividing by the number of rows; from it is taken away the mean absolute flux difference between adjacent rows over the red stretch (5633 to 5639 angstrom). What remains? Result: -0.7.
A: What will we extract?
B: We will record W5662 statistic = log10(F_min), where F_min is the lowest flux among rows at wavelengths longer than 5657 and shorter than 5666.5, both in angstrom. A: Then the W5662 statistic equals 0.93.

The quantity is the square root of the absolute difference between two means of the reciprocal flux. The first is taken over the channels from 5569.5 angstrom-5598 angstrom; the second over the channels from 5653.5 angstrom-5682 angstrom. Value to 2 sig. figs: 0.056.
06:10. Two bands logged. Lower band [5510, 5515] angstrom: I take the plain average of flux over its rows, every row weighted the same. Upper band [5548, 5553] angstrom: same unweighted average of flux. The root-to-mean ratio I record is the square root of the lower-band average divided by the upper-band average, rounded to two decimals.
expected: 0.27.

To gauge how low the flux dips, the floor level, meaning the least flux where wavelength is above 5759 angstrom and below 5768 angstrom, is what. 9.036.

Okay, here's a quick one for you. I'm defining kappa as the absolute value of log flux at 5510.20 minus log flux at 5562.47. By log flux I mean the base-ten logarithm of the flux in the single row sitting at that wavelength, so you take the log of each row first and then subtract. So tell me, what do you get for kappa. 0.020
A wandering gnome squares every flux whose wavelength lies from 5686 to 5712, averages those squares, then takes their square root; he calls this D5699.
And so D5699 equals 10.0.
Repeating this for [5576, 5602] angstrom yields 9.8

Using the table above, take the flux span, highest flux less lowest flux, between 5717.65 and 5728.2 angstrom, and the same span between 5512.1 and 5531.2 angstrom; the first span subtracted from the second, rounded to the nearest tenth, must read 5.5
